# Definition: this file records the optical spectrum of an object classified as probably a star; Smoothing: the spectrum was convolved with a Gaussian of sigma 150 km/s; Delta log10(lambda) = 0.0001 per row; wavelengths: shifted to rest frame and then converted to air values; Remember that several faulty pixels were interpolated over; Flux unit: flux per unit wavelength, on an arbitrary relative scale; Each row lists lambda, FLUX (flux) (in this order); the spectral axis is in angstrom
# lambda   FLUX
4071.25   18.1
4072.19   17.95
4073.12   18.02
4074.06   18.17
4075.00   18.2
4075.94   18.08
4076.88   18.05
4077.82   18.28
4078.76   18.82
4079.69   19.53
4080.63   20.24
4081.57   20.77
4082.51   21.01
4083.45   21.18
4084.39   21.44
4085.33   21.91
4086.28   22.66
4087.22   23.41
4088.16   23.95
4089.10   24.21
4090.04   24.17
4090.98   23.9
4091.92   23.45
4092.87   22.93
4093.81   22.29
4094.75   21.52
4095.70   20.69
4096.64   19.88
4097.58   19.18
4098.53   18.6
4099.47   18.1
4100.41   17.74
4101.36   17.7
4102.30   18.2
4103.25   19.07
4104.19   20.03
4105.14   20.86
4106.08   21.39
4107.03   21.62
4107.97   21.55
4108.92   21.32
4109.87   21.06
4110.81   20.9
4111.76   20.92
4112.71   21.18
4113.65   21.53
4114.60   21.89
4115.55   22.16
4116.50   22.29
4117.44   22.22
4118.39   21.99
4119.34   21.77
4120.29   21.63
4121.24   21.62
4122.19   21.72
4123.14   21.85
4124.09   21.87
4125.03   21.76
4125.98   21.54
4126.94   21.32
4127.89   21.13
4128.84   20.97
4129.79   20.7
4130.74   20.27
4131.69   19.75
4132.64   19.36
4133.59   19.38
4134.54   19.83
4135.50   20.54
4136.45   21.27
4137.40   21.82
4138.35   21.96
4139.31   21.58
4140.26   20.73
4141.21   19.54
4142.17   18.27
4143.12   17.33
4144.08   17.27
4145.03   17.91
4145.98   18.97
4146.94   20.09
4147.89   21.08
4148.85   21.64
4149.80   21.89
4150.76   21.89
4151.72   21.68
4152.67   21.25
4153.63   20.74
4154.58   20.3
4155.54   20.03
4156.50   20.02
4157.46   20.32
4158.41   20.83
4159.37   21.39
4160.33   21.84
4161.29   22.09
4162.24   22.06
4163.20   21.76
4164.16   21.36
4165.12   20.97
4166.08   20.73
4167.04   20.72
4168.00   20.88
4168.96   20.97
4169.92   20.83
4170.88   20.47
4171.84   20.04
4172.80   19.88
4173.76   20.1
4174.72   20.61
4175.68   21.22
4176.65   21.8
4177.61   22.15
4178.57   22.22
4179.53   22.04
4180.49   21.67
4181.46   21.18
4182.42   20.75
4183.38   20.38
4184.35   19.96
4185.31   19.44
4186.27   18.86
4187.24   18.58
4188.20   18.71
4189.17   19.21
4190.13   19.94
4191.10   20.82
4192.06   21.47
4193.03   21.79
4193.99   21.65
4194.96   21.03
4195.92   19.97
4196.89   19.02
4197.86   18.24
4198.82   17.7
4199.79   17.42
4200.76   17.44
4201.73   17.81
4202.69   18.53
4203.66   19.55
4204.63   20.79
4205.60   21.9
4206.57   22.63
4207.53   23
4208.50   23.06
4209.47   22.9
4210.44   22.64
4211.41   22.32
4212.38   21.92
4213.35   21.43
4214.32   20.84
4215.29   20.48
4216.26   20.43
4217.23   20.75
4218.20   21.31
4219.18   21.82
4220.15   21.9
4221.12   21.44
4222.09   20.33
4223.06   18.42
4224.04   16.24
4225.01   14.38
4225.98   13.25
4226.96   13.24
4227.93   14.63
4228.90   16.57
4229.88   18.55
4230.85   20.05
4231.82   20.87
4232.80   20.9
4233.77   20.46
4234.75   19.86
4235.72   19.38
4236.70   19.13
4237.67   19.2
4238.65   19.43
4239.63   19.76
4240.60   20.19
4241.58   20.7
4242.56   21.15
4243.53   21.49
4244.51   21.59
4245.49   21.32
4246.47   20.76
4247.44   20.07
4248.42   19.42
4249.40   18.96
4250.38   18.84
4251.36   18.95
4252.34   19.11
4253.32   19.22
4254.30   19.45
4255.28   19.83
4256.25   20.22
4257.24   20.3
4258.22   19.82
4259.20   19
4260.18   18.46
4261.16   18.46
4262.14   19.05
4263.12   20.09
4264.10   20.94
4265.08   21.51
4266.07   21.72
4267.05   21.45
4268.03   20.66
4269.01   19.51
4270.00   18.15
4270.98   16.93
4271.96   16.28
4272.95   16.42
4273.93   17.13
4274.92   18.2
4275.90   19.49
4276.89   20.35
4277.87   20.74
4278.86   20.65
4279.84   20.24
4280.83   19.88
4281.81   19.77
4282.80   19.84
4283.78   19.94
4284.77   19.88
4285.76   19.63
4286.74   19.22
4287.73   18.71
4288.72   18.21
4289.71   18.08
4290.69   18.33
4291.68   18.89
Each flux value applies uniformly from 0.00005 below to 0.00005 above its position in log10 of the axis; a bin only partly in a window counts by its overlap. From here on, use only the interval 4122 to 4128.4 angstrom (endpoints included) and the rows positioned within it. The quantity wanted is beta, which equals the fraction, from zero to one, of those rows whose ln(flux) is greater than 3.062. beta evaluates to 0.71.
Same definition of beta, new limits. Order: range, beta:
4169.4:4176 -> 0.00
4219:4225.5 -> 0.43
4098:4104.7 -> 0.00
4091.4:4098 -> 0.57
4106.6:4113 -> 0.29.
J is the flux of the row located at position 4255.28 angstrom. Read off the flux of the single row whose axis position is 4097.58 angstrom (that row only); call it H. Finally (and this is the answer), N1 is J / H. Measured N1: 1.03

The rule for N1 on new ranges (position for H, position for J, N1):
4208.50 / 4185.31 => 0.84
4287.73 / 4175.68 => 1.13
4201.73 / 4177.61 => 1.24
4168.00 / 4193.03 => 1.04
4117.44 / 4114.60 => 0.99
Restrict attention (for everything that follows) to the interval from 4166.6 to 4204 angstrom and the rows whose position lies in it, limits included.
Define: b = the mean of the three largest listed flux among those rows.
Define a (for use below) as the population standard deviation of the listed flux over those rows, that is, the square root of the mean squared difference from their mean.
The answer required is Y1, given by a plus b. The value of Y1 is 23.5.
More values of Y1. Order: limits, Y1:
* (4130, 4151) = 23.4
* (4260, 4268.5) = 22.8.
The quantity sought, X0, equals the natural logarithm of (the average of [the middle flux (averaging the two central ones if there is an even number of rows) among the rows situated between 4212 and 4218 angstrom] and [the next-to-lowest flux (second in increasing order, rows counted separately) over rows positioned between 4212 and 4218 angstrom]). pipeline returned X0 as 3.03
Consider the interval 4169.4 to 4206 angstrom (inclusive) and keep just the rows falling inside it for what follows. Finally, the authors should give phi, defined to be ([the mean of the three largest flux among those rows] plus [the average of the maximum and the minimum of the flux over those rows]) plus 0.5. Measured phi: 42.5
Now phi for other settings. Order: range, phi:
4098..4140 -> 42.7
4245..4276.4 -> 41.1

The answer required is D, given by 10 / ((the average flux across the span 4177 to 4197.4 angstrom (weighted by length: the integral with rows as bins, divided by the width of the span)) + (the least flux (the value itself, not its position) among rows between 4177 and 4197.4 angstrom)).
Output 0.256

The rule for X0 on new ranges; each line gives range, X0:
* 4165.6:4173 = 3.01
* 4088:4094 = 3.15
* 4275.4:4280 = 3.01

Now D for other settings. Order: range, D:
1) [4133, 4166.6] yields 0.264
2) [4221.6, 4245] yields 0.313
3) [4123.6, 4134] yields 0.249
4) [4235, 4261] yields 0.261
